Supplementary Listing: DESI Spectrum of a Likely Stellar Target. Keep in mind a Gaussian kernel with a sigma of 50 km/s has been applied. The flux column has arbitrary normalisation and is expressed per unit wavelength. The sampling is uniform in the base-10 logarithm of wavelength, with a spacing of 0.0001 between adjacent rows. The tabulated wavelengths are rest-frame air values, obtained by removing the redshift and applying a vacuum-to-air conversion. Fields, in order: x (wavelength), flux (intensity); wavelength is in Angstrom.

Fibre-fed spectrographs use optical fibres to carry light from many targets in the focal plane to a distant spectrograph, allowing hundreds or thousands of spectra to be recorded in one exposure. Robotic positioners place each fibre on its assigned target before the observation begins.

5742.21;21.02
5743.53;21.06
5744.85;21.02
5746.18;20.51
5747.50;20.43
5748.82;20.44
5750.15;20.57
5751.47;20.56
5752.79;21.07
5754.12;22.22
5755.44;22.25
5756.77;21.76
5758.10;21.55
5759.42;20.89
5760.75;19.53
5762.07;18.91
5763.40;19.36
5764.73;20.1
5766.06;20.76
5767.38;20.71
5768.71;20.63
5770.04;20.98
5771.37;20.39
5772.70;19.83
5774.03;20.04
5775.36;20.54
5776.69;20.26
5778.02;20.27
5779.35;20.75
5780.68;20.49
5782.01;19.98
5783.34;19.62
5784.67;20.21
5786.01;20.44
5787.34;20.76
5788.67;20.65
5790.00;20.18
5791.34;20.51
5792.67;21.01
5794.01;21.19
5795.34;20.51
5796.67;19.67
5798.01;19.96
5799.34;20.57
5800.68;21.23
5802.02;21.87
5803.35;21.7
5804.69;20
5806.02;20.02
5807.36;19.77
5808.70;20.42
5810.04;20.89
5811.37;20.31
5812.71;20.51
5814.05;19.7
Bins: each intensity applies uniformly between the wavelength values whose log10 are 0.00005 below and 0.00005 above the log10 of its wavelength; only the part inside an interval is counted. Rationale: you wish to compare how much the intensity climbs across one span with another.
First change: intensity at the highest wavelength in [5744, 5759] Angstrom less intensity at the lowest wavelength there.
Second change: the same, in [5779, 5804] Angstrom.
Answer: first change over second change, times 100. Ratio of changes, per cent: 56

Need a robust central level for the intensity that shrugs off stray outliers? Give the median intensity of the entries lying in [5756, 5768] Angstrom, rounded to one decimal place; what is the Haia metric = 20.7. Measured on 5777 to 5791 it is 20.4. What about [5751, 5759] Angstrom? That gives 21.7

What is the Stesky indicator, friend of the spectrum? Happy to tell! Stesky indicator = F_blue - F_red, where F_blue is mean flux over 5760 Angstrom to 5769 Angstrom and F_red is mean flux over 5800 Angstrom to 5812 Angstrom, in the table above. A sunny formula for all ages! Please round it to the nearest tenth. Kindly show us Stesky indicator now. -0.7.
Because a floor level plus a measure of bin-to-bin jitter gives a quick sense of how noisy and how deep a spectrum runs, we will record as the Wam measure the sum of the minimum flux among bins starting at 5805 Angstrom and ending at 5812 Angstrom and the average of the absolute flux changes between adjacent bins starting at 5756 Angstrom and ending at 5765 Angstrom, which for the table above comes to 20.4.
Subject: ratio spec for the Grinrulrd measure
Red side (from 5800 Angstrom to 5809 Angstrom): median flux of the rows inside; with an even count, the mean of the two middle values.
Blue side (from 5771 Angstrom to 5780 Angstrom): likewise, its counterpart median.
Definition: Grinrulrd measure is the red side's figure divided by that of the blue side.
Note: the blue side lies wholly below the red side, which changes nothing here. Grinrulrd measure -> 1.01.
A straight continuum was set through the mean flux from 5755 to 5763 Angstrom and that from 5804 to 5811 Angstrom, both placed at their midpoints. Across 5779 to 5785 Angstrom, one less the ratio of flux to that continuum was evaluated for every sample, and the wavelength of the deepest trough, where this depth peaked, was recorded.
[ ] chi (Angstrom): 5783.34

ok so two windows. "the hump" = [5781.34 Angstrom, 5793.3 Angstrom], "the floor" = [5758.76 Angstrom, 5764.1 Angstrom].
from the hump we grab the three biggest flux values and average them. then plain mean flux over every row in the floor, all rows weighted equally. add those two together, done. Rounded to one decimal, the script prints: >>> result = 40.5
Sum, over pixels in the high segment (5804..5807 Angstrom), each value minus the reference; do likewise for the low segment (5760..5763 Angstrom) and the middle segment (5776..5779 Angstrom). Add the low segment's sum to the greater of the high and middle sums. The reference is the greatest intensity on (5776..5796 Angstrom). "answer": -5.8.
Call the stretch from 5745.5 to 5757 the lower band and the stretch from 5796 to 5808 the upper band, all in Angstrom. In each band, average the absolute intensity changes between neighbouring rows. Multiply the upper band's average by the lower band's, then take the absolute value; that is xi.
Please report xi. 0.163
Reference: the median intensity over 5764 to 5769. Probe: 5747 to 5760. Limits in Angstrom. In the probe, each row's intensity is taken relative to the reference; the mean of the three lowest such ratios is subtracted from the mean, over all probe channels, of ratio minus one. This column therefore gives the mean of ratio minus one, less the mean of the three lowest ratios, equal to -0.966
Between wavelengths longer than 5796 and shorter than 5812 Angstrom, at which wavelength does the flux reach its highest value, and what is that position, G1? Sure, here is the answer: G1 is 5802.02 Angstrom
